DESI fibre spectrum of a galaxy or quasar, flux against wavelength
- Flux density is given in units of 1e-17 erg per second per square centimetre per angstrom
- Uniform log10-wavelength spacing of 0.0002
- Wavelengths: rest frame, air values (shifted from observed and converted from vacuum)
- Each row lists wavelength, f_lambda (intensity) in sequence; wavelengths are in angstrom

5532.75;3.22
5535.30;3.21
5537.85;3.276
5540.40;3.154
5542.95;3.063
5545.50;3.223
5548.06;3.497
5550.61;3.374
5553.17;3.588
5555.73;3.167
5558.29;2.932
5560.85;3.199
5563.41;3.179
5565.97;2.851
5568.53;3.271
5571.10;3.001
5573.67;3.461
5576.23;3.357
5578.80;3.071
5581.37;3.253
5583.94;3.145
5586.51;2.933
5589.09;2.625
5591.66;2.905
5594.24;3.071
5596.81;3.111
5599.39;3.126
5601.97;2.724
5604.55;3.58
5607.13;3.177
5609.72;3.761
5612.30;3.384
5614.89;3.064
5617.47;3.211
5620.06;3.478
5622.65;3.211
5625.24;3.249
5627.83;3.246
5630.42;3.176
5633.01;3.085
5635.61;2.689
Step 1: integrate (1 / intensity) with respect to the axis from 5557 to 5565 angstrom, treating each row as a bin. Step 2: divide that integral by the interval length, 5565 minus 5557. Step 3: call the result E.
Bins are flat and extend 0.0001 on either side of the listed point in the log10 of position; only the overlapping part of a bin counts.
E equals 0.324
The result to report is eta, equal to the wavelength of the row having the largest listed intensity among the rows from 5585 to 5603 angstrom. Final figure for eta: 5599.39 angstrom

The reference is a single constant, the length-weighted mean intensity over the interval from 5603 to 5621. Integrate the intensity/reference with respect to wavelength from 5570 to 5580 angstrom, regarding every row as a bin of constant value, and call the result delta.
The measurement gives 10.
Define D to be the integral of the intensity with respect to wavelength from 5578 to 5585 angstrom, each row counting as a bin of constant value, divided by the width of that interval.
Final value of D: 3.16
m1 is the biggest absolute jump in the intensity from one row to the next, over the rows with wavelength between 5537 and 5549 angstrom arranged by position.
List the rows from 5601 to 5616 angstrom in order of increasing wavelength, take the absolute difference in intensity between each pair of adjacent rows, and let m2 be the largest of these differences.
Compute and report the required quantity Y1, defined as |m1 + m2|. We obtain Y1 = 1.1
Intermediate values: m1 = 0.27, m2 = 0.9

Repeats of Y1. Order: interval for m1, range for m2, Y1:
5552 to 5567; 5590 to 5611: 1.3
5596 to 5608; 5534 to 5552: 1.1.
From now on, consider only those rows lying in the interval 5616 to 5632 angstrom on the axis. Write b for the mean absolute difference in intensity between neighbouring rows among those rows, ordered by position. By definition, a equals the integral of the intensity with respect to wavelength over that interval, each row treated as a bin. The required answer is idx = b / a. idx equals 0.0025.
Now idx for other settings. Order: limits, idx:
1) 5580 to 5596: 0.0045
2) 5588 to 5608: 0.0051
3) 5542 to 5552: 0.0056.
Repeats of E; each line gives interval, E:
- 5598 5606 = 0.322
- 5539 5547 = 0.317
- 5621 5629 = 0.308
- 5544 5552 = 0.298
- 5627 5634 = 0.316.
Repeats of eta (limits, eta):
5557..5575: 5573.67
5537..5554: 5553.17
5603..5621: 5609.72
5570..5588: 5573.67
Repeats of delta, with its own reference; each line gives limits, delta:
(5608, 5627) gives 19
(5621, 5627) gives 6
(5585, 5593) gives 7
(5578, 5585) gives 7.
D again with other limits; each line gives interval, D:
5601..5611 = 3.33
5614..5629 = 3.25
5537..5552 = 3.27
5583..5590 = 2.90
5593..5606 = 3.12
